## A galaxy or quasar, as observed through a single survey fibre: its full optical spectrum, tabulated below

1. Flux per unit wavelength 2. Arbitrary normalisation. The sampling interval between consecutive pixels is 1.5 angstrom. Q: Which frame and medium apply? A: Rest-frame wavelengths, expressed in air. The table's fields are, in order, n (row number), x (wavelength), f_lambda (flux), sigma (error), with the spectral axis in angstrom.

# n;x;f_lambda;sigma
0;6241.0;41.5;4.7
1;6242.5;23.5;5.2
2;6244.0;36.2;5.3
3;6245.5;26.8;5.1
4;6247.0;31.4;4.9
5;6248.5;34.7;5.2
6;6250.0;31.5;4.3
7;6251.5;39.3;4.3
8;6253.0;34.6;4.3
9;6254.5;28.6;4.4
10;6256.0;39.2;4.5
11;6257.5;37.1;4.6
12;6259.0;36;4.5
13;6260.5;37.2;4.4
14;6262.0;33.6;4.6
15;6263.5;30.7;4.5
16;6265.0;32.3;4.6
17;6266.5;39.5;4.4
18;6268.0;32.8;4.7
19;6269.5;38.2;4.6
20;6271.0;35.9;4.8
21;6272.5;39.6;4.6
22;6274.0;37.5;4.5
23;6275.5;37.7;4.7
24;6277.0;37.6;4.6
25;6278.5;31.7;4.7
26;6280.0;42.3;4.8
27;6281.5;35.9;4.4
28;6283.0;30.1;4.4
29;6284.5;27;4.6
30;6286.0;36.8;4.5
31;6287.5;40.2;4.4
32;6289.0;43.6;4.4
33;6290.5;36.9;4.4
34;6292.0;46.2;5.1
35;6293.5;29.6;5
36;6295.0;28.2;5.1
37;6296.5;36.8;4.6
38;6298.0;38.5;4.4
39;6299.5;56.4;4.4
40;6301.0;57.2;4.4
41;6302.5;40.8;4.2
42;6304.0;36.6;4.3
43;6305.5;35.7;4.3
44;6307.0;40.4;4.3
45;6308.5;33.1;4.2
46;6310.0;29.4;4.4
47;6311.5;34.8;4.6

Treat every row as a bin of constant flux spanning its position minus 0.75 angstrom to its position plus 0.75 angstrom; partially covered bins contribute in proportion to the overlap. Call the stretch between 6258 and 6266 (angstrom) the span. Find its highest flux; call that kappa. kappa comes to 37.2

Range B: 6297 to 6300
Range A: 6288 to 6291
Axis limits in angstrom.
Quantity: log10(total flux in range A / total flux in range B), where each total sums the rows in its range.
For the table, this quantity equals -0.071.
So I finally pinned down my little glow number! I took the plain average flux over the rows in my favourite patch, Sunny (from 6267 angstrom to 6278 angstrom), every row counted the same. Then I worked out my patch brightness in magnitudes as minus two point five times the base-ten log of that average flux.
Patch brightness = -3.92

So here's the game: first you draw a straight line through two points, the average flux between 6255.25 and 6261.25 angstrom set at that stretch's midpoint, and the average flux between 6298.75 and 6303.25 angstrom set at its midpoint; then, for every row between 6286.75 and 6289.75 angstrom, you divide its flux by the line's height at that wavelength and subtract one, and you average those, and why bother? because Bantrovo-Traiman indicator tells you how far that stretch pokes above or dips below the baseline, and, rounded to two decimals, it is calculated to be -0.11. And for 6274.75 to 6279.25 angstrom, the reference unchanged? -0.18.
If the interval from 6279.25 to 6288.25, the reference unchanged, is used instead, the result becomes -0.23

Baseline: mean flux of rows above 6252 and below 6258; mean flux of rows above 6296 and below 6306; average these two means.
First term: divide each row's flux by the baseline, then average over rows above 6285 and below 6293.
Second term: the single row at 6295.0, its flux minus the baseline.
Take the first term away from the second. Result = -12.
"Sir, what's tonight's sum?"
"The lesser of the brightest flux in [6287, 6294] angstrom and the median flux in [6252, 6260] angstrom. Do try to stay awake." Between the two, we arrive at 36.0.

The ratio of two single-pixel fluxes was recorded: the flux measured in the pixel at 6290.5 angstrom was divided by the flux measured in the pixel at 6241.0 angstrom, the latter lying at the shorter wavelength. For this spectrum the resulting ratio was 0.89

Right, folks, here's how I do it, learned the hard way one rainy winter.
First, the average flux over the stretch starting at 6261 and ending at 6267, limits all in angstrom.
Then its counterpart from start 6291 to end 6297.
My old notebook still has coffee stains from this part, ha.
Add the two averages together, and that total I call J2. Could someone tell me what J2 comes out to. 69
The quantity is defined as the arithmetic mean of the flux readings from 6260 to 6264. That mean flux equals 33.8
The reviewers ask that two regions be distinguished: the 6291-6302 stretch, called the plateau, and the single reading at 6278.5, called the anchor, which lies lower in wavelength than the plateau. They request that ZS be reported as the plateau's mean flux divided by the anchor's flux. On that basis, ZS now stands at 1.32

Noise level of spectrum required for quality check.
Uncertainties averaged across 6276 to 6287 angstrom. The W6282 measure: 4.57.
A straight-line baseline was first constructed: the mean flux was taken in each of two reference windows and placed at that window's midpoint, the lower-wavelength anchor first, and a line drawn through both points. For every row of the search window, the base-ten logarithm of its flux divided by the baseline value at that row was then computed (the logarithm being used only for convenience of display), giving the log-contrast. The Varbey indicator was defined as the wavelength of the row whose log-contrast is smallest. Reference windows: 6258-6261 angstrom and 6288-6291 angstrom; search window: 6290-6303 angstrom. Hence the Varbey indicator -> 6295.0 angstrom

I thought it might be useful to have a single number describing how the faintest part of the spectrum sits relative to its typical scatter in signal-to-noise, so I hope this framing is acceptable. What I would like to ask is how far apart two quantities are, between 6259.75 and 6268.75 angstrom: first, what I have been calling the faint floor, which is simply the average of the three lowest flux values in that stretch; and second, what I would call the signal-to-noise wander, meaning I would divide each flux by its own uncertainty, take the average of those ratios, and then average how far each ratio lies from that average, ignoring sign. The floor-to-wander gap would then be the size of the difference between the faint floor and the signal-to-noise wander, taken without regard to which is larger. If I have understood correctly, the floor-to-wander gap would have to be 31.2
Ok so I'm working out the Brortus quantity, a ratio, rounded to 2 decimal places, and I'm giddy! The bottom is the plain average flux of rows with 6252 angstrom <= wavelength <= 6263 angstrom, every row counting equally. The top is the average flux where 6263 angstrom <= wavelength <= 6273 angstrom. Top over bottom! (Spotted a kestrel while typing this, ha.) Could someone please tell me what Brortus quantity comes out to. 1.01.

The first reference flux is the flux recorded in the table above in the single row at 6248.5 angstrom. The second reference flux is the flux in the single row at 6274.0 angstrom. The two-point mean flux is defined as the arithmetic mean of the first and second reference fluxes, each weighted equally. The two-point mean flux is 36.1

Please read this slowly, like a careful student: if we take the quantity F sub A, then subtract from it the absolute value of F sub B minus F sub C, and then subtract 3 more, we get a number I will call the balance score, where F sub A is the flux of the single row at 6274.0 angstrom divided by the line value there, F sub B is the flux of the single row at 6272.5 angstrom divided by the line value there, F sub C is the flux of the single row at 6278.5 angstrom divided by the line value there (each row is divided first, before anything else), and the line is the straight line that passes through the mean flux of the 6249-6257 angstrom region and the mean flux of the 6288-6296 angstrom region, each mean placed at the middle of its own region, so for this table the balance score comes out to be -2.2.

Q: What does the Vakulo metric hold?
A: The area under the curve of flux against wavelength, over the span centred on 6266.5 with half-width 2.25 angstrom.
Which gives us 157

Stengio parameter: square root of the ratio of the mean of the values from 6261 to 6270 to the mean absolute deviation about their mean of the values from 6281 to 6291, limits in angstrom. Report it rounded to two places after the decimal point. 2.89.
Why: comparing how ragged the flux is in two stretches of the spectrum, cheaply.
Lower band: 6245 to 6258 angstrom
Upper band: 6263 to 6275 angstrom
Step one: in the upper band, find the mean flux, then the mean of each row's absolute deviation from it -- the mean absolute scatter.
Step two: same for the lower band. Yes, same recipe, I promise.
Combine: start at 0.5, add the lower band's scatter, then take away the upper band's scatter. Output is 1.2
